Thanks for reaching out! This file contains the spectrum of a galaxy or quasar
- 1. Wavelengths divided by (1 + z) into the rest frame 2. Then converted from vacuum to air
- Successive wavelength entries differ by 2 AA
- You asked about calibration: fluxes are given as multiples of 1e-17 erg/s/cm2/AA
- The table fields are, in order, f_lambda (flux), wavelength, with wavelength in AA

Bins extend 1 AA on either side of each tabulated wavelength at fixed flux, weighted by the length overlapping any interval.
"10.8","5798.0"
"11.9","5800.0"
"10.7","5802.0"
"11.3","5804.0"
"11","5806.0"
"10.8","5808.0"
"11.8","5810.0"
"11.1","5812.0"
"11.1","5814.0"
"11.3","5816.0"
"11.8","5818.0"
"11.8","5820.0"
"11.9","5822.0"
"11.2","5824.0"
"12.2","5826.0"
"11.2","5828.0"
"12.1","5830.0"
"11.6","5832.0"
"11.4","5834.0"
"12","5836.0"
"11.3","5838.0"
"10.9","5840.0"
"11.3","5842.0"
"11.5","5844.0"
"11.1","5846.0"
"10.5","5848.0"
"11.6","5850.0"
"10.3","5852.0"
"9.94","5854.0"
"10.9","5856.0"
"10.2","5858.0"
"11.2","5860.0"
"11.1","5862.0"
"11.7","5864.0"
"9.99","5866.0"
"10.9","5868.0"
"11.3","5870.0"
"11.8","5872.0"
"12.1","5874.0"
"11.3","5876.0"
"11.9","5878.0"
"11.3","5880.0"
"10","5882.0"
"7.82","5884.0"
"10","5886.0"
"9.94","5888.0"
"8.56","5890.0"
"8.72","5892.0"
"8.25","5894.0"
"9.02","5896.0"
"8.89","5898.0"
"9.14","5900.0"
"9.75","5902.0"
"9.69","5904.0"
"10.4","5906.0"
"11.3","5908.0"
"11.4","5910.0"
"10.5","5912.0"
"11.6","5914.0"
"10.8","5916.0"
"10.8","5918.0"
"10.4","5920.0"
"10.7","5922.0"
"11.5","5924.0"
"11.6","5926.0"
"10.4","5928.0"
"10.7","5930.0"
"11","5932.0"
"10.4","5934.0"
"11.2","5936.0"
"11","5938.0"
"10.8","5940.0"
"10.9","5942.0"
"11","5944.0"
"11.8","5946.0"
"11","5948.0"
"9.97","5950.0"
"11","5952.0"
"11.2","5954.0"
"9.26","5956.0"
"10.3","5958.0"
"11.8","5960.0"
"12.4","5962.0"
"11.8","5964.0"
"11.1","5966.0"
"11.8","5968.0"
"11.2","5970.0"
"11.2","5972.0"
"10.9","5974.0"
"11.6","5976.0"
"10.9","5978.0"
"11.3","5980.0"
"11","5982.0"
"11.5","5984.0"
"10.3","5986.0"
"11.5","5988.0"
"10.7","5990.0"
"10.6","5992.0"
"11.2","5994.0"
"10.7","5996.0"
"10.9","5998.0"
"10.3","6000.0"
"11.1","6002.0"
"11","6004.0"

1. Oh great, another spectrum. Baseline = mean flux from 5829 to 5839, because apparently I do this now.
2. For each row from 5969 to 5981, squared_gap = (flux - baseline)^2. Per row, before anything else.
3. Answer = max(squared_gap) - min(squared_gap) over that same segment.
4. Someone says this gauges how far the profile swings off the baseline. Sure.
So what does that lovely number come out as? 0.60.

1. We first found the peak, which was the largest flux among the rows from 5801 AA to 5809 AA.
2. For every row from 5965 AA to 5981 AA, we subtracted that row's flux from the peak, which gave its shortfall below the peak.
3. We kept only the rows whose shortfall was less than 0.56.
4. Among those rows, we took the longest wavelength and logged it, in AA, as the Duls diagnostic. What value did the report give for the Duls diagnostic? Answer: 5980.0 AA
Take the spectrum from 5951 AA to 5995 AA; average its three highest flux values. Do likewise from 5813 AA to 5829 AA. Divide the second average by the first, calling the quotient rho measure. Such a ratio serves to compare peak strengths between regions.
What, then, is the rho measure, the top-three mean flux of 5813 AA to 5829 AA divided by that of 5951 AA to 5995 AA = 1.00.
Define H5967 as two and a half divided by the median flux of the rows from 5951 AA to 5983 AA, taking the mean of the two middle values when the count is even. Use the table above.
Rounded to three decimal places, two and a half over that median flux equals 0.223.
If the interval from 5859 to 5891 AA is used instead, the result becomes 0.224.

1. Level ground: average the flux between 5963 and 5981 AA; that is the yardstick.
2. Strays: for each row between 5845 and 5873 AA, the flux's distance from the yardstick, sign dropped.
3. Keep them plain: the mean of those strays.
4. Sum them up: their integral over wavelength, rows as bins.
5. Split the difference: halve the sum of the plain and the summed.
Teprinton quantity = 8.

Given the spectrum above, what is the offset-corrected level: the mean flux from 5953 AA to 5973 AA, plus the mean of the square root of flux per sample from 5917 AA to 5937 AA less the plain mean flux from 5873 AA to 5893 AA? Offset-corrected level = 4.3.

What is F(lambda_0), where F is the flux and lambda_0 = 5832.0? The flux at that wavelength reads 11.6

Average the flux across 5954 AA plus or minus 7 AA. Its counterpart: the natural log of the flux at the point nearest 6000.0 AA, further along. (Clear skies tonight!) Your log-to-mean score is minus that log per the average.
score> -0.219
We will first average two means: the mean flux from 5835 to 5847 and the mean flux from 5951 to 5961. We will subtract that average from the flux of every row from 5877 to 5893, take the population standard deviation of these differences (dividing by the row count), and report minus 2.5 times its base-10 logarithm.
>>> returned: -0.28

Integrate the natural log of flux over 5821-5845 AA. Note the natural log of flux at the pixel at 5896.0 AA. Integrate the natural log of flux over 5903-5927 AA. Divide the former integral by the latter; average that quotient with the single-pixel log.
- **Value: 1.61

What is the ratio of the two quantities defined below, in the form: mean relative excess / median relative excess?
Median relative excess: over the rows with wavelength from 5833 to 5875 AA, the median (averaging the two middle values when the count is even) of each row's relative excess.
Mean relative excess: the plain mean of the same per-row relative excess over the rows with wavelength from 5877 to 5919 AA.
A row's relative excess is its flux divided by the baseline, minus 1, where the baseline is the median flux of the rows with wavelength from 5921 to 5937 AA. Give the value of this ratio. -2.5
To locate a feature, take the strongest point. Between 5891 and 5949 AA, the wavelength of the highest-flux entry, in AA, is 5946.0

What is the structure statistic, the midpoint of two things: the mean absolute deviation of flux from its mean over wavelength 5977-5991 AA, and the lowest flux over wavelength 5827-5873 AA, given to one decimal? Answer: 5.1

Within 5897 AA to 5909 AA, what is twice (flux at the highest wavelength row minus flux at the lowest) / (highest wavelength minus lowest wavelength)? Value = 0.48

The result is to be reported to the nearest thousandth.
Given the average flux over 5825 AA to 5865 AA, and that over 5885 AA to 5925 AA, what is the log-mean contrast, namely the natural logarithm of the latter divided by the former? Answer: -0.107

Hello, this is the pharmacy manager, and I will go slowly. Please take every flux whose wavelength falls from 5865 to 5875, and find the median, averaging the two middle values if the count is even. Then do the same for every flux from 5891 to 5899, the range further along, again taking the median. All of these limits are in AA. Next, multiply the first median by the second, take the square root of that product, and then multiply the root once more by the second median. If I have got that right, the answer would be 88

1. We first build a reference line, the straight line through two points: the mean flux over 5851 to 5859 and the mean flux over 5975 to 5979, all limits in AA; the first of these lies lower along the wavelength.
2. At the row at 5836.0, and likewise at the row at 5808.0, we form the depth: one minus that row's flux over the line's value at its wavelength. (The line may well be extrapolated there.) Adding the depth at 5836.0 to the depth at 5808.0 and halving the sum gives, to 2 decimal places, -0.13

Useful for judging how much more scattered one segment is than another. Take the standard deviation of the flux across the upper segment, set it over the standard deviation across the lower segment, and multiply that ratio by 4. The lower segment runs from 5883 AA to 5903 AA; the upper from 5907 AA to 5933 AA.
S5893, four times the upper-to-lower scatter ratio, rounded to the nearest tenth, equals 2.5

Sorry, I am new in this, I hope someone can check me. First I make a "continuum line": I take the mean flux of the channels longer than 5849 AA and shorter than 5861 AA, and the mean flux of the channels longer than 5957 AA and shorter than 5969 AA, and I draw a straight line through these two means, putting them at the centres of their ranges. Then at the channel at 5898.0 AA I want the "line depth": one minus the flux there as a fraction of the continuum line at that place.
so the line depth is 0.19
